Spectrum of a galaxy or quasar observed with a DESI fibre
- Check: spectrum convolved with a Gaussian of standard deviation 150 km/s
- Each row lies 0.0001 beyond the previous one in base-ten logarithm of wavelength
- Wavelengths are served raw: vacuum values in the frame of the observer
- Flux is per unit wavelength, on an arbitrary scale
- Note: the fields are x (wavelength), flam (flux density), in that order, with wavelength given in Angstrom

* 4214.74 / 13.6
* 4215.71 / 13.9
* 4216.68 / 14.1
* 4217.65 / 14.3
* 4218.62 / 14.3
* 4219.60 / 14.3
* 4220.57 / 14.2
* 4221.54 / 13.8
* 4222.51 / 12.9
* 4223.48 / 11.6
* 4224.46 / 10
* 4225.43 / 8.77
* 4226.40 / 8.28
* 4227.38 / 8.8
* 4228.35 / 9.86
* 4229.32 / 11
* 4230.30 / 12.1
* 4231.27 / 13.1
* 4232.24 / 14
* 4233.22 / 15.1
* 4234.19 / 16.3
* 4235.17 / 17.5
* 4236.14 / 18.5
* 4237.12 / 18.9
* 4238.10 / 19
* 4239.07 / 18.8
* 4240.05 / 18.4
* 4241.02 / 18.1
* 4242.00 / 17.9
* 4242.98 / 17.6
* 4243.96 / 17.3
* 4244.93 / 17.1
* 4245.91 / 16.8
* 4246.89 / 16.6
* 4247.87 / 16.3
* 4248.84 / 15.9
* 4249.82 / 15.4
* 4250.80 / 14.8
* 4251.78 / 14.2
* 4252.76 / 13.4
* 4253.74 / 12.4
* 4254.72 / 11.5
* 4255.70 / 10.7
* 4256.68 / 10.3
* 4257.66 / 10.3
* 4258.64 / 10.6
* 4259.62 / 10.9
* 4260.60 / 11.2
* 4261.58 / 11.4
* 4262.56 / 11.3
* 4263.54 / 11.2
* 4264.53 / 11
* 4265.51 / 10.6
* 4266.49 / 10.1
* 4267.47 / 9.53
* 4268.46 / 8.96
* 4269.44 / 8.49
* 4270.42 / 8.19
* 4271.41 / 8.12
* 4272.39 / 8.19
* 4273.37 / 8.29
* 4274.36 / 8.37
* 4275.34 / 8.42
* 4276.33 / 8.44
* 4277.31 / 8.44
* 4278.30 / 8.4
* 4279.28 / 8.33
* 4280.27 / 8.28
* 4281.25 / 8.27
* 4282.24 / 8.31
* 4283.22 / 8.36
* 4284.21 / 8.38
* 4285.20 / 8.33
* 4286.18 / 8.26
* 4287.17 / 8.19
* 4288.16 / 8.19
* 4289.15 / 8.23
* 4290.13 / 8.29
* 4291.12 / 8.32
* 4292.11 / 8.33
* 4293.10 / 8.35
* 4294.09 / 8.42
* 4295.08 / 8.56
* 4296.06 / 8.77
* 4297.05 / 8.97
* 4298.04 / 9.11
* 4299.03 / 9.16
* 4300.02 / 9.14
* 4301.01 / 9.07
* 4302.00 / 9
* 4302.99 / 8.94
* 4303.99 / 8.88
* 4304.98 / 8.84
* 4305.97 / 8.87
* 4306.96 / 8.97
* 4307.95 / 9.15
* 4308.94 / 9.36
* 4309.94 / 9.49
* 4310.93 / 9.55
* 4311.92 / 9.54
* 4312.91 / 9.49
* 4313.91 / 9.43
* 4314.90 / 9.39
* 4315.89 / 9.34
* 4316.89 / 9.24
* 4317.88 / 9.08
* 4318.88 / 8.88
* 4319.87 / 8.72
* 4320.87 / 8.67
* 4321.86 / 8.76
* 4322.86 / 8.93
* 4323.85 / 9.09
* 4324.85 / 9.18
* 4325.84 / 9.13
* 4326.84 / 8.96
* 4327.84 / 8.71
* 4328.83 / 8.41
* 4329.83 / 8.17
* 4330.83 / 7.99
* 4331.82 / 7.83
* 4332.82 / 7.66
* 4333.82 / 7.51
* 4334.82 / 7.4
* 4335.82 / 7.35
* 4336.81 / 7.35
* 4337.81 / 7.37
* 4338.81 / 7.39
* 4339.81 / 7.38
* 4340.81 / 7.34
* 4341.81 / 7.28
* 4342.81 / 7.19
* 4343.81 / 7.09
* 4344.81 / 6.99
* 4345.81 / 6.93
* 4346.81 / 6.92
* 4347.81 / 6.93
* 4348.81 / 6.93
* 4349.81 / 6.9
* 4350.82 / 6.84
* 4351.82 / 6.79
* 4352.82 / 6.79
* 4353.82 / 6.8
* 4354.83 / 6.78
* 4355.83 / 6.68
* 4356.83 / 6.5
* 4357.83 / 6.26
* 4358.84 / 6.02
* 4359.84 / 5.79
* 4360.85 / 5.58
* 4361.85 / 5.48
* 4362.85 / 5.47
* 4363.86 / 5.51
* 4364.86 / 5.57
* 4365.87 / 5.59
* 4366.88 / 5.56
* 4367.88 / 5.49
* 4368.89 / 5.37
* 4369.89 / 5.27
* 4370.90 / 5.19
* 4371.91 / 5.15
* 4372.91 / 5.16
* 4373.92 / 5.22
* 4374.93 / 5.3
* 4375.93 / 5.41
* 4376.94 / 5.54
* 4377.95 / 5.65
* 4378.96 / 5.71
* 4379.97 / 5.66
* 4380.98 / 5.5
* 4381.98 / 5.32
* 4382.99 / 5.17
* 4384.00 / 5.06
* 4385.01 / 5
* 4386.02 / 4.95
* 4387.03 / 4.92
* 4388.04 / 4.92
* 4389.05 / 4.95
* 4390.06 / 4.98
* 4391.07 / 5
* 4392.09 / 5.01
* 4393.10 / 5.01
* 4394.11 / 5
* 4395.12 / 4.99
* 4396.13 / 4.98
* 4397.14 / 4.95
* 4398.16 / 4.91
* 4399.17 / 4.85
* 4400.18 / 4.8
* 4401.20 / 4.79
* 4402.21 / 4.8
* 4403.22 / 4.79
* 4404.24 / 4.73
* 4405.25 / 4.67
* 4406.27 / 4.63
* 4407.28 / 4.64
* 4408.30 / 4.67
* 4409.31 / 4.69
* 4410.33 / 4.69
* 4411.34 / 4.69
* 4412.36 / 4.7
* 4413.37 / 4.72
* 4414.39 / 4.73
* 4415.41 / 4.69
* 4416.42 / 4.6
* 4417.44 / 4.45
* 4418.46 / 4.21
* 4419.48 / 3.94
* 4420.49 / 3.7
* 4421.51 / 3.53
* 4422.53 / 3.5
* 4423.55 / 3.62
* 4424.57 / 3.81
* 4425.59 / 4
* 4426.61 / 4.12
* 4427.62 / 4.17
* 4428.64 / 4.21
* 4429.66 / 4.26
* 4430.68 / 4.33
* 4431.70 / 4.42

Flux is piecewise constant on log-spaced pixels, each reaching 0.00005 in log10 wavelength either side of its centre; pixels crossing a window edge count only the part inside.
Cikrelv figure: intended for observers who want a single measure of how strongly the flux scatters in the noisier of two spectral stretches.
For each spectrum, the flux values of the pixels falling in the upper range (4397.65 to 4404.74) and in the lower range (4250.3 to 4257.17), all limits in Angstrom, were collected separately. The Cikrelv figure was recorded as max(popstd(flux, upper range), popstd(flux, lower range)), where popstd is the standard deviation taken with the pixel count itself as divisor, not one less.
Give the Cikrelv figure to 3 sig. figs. 1.61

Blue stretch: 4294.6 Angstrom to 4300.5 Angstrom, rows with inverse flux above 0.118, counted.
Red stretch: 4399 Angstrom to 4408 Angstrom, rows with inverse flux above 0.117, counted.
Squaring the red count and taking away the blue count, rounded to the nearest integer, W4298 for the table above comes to 81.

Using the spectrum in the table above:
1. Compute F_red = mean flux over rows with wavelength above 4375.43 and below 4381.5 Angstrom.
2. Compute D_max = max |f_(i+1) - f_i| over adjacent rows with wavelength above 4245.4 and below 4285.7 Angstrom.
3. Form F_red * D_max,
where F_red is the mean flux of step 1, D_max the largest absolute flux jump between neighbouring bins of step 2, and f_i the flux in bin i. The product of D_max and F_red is 5.6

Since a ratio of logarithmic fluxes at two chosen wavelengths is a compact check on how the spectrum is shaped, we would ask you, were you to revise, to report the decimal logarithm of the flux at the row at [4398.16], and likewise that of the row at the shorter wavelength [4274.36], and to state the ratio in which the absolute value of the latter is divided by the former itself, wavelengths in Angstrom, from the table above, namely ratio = 1.34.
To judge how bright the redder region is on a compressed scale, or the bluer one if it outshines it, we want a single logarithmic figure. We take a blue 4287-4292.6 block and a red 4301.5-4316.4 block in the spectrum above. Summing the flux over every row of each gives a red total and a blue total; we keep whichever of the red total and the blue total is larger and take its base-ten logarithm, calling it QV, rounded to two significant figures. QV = 2.1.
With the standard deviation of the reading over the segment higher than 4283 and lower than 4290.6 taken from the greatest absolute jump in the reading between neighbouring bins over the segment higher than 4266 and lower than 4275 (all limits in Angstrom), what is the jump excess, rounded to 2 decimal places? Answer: 0.50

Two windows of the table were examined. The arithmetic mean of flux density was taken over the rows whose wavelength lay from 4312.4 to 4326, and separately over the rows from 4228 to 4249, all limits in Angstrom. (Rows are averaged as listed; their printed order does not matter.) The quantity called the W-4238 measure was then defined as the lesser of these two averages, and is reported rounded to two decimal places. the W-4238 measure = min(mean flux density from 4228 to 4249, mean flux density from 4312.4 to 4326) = 9.10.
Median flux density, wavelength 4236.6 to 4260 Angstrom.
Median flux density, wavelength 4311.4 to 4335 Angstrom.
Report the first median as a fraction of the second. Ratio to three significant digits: 1.81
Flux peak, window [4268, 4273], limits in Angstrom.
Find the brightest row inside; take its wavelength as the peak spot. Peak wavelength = 4268.46 Angstrom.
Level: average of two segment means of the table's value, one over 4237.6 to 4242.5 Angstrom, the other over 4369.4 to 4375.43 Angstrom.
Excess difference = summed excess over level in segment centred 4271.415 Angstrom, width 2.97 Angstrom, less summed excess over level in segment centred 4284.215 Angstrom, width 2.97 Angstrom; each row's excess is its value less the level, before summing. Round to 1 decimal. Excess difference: -0.6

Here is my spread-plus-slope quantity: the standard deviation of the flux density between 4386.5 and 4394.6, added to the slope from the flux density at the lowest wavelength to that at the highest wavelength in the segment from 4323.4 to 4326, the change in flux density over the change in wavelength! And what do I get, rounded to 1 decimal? 0.1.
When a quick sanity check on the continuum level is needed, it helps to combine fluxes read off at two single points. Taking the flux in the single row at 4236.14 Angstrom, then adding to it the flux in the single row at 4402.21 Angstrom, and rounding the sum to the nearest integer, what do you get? 23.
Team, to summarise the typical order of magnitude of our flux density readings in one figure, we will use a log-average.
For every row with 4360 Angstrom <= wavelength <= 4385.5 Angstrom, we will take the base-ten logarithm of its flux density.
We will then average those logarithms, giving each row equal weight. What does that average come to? 0.73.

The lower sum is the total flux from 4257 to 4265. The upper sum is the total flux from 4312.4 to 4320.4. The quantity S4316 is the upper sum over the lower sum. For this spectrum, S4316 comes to 0.84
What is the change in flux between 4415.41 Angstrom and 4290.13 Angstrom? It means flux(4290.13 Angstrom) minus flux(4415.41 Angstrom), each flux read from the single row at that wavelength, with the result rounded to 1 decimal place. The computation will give 3.6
